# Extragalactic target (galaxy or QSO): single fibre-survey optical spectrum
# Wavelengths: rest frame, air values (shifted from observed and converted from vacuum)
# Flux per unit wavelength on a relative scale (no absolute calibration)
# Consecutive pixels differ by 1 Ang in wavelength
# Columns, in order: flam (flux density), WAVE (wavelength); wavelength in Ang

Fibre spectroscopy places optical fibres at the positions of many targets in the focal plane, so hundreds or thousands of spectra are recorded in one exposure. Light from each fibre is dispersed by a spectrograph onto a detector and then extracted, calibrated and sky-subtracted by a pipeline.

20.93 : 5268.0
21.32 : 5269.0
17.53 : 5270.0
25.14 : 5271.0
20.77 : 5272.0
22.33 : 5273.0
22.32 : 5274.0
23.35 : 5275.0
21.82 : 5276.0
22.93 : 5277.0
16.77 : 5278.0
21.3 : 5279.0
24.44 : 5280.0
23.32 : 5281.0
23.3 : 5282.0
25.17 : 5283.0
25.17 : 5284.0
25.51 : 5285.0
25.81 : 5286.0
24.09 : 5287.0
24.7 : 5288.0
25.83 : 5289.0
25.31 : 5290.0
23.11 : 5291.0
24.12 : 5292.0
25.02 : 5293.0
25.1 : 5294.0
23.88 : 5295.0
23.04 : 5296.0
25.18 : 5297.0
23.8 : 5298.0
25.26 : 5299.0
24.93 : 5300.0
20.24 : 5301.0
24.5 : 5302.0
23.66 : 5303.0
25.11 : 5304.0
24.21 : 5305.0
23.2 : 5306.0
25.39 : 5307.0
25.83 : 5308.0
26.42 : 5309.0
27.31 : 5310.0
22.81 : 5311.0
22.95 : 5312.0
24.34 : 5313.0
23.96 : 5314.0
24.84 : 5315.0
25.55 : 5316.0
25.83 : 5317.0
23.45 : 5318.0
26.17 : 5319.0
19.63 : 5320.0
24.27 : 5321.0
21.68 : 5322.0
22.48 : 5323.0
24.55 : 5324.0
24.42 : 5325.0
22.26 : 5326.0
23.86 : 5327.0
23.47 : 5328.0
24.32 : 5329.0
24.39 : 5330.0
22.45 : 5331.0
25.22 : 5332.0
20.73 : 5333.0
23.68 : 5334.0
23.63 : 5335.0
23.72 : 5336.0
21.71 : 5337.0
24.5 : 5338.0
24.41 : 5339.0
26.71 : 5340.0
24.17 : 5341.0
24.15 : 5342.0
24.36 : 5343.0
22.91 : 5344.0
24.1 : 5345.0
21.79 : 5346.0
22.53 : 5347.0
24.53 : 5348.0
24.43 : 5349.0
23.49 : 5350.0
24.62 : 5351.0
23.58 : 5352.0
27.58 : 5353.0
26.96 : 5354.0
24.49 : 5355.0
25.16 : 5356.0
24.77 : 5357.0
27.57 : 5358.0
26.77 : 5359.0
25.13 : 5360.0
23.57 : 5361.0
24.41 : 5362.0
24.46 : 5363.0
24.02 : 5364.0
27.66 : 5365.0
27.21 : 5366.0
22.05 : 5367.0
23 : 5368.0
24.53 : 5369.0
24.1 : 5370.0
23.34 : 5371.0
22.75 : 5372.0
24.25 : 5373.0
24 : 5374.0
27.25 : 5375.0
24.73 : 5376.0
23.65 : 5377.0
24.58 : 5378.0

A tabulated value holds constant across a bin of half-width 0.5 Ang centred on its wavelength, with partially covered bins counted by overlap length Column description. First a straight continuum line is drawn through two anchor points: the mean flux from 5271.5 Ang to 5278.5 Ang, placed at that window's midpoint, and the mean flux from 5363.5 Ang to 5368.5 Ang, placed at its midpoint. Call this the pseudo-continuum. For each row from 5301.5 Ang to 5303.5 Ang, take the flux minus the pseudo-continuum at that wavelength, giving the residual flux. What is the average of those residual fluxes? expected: 1.6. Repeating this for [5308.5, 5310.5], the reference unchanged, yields 4.1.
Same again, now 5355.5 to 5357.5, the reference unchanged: 0.5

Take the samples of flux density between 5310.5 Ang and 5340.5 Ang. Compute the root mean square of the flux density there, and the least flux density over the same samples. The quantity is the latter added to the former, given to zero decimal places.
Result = 43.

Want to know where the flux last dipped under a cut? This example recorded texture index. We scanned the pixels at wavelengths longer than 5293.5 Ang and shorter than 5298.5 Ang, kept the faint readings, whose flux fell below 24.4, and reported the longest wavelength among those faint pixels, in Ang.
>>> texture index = 5298.0 Ang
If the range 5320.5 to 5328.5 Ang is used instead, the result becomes 5328.0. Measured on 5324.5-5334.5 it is 5334.0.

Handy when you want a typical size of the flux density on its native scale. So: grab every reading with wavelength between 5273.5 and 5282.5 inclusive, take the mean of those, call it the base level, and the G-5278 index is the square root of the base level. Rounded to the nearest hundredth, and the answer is 4.71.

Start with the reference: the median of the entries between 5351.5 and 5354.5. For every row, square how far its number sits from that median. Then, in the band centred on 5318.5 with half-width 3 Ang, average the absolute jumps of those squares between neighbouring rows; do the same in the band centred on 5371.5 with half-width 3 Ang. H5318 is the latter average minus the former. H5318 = -20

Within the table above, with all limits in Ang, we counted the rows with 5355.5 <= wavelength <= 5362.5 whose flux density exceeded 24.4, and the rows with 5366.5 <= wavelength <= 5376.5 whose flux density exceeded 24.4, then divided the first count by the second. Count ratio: 2.0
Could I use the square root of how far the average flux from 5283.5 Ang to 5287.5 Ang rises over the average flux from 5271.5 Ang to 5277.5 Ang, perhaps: 1.7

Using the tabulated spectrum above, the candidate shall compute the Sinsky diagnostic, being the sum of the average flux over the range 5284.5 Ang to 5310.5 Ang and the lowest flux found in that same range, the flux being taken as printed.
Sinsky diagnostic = 44.9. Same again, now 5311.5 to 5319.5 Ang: 47.6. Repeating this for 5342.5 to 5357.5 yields 46.1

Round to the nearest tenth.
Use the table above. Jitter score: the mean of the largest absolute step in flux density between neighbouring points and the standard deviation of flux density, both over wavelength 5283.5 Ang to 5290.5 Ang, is 1.2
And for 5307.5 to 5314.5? 3.1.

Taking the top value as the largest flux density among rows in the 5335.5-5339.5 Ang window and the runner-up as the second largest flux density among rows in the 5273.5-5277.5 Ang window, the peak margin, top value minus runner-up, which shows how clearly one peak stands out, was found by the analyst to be 1.6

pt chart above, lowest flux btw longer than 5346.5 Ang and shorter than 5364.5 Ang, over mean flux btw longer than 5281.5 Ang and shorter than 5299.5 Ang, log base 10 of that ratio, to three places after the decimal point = -0.039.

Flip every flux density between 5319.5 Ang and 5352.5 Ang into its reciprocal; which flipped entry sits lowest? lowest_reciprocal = 0.0374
